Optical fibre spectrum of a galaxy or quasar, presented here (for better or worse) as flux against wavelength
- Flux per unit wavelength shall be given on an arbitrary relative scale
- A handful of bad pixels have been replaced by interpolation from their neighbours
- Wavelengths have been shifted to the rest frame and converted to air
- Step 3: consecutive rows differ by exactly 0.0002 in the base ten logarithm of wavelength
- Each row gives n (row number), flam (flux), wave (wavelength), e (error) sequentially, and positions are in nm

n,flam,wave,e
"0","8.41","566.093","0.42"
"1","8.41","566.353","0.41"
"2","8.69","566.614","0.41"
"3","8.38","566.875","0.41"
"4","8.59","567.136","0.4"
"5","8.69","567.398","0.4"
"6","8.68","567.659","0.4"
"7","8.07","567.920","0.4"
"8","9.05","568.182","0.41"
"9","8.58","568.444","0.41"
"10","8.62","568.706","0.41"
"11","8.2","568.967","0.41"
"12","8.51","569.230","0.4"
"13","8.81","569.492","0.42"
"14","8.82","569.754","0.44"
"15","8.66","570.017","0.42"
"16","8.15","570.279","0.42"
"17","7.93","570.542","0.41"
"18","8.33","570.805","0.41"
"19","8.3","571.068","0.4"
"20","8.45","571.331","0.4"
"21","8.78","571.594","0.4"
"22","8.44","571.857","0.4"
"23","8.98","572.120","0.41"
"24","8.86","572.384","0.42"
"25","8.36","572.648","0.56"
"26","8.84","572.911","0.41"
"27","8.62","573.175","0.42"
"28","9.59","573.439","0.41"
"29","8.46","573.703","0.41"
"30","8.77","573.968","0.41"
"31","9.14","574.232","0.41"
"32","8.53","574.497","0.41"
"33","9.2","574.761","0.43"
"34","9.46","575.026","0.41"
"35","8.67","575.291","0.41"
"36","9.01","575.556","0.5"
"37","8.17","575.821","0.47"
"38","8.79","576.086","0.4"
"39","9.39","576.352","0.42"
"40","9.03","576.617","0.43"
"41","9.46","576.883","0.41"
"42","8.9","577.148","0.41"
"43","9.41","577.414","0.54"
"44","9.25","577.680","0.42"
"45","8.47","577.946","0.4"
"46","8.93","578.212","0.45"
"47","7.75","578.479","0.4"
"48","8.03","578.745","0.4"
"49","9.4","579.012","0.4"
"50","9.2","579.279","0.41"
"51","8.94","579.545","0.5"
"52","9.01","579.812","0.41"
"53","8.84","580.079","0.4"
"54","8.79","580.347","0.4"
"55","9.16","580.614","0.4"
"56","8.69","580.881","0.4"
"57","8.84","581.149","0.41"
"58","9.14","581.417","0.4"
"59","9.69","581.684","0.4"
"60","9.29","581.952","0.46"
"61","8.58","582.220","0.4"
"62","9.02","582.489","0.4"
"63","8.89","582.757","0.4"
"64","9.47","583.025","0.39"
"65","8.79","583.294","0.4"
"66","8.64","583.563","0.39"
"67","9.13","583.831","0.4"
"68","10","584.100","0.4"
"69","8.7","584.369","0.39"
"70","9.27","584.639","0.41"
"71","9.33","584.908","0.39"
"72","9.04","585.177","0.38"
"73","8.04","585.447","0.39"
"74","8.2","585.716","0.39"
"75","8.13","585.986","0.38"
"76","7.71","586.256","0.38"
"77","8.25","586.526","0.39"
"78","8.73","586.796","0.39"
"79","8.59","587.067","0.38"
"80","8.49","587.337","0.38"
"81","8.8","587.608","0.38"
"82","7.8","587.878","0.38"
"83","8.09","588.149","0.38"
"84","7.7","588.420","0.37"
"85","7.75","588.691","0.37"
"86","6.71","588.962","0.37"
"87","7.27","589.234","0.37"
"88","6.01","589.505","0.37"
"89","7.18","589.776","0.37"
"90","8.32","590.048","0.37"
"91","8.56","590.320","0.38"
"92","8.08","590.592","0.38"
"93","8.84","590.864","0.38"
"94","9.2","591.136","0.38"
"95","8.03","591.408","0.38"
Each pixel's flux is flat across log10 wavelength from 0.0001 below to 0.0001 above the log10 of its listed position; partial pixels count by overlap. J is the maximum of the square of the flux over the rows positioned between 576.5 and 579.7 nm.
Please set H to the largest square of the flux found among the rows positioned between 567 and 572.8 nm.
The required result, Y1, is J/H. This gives 1.09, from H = 82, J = 89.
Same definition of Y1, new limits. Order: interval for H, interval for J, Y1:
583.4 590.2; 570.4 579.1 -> 0.92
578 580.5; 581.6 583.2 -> 1.06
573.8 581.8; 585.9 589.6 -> 0.82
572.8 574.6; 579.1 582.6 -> 1.02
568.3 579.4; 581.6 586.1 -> 1.09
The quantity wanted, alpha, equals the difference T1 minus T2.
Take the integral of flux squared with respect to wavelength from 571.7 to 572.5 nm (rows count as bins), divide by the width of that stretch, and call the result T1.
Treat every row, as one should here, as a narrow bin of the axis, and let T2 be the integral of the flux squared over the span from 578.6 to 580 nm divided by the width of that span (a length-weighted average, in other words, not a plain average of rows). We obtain -3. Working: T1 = 76.8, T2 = 79.5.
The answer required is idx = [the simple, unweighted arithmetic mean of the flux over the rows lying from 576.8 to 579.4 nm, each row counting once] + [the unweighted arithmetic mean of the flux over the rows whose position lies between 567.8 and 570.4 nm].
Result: 17.4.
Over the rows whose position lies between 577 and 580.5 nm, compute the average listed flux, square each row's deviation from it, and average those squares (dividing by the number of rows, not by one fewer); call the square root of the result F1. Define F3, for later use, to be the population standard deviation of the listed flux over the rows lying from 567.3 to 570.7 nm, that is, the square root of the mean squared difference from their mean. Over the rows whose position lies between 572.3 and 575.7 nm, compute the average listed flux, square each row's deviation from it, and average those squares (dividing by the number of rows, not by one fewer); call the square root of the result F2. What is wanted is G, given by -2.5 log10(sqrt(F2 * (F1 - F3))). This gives 1.6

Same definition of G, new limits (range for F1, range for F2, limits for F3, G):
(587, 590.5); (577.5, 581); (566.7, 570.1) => 0.8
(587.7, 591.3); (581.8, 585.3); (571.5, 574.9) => 0.9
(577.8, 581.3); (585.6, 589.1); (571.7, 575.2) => 1.8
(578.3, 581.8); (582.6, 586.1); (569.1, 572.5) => 1.2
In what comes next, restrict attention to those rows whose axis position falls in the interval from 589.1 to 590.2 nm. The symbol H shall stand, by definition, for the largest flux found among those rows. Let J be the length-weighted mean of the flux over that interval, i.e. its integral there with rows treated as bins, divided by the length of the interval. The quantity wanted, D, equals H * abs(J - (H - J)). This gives 51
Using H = 8.32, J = 7.22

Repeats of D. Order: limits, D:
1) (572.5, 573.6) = 78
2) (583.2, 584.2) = 83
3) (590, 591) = 71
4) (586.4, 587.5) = 73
